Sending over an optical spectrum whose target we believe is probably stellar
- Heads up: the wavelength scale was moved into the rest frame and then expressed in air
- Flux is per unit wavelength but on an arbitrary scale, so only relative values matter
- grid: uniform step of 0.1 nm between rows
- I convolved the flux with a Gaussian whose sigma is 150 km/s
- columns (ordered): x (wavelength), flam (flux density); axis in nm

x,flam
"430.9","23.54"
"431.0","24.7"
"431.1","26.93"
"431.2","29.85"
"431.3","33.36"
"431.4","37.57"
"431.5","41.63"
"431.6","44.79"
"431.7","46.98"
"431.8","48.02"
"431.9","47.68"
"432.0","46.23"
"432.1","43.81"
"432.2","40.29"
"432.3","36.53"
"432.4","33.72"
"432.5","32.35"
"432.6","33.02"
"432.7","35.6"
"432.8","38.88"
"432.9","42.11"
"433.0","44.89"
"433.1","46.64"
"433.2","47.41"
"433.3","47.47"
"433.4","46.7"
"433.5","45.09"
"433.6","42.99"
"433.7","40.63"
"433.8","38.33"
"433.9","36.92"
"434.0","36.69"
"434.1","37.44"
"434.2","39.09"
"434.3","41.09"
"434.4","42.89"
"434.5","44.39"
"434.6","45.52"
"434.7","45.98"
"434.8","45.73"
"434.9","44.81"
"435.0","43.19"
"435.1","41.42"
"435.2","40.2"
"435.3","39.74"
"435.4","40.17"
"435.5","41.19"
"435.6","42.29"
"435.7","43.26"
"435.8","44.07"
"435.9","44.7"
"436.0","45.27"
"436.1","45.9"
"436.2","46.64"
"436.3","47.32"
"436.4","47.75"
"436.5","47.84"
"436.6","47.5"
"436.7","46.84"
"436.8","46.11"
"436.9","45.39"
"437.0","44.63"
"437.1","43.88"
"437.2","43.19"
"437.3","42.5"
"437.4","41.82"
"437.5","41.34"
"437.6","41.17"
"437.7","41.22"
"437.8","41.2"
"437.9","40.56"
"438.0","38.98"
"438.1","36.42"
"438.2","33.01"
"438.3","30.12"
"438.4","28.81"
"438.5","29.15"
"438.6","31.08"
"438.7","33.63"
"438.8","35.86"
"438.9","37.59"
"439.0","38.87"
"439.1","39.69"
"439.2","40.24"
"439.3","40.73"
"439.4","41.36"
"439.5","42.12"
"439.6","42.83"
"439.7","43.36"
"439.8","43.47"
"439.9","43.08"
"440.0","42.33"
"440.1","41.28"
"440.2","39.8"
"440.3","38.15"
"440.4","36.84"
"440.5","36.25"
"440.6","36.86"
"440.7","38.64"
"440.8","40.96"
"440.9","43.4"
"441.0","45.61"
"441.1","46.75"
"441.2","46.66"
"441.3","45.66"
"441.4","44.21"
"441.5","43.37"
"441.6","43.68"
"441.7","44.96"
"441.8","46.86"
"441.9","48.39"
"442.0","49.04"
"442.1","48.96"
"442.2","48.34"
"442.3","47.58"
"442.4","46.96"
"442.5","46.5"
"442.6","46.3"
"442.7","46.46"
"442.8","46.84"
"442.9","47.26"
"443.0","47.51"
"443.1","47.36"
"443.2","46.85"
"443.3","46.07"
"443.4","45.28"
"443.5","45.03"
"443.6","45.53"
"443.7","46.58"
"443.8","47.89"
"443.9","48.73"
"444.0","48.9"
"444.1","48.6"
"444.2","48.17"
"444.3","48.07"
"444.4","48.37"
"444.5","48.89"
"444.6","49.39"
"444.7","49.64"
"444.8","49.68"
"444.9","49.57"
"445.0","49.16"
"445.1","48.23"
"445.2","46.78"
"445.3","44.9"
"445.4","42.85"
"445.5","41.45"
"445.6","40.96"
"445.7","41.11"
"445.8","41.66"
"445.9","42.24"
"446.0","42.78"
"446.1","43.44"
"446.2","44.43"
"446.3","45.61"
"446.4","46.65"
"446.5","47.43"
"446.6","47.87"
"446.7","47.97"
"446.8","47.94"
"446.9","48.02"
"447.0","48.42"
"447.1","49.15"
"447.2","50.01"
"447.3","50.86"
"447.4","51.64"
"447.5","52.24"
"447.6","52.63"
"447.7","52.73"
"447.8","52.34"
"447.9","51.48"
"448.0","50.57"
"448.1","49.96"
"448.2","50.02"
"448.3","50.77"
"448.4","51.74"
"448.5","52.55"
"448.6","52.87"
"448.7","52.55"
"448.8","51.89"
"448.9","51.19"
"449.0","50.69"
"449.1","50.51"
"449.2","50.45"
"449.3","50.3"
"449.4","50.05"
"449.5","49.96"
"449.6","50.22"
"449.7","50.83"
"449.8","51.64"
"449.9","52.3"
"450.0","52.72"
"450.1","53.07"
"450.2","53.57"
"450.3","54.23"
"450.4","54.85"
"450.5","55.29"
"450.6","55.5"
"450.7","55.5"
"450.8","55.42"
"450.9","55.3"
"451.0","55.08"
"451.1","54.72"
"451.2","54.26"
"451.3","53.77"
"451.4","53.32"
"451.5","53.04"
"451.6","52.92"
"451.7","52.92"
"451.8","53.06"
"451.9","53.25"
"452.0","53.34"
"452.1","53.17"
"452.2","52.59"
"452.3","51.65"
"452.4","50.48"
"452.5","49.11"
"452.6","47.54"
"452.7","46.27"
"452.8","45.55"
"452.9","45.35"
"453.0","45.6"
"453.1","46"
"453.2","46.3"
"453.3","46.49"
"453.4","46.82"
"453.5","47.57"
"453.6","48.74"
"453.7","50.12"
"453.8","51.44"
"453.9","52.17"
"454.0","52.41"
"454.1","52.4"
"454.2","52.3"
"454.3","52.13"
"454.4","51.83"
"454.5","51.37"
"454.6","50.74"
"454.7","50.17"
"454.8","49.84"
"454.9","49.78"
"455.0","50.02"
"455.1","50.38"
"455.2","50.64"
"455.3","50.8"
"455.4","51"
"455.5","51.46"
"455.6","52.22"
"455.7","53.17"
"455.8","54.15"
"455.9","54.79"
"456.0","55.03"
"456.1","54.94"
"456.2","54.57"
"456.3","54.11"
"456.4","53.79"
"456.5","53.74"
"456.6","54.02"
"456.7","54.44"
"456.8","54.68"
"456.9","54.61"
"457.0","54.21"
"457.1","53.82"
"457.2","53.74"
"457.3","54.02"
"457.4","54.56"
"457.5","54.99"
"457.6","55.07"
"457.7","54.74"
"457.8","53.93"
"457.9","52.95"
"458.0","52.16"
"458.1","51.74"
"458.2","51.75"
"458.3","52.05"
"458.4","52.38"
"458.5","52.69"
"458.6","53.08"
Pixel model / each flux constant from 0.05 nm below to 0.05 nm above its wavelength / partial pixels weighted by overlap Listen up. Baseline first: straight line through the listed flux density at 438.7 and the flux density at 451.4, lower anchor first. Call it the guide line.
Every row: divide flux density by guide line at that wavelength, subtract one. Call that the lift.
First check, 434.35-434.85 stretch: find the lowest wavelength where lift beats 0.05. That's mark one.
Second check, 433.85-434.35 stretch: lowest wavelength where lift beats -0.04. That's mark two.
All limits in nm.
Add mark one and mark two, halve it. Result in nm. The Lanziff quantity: 434.15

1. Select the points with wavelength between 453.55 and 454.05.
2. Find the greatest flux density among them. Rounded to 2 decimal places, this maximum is 52.41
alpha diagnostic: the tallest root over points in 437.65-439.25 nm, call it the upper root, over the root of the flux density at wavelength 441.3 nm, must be 0.95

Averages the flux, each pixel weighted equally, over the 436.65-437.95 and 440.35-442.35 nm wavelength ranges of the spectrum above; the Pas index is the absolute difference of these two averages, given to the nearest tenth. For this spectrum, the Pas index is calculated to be 1.1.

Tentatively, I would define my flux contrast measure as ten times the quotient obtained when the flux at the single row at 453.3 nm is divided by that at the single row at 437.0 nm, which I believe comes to 10.4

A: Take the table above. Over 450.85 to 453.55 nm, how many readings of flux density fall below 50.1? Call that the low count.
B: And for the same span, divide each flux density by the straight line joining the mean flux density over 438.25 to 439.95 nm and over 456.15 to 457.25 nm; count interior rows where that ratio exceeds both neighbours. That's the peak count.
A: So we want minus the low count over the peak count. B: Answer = -11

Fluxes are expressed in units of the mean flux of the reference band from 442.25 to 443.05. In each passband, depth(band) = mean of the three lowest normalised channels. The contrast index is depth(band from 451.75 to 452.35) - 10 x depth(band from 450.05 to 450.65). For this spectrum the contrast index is -10.3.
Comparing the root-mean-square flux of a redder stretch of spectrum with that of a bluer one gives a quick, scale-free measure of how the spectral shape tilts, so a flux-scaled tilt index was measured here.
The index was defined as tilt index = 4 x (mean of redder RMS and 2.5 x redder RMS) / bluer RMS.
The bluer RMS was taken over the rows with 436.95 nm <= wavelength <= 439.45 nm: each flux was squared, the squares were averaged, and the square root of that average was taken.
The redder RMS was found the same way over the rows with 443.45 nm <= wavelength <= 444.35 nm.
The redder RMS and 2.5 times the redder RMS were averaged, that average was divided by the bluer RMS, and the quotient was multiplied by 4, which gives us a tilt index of 8.6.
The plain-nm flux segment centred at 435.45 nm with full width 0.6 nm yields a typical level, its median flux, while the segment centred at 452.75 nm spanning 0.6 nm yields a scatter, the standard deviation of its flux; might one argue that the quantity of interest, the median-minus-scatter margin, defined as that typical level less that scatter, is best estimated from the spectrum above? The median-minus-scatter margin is 39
